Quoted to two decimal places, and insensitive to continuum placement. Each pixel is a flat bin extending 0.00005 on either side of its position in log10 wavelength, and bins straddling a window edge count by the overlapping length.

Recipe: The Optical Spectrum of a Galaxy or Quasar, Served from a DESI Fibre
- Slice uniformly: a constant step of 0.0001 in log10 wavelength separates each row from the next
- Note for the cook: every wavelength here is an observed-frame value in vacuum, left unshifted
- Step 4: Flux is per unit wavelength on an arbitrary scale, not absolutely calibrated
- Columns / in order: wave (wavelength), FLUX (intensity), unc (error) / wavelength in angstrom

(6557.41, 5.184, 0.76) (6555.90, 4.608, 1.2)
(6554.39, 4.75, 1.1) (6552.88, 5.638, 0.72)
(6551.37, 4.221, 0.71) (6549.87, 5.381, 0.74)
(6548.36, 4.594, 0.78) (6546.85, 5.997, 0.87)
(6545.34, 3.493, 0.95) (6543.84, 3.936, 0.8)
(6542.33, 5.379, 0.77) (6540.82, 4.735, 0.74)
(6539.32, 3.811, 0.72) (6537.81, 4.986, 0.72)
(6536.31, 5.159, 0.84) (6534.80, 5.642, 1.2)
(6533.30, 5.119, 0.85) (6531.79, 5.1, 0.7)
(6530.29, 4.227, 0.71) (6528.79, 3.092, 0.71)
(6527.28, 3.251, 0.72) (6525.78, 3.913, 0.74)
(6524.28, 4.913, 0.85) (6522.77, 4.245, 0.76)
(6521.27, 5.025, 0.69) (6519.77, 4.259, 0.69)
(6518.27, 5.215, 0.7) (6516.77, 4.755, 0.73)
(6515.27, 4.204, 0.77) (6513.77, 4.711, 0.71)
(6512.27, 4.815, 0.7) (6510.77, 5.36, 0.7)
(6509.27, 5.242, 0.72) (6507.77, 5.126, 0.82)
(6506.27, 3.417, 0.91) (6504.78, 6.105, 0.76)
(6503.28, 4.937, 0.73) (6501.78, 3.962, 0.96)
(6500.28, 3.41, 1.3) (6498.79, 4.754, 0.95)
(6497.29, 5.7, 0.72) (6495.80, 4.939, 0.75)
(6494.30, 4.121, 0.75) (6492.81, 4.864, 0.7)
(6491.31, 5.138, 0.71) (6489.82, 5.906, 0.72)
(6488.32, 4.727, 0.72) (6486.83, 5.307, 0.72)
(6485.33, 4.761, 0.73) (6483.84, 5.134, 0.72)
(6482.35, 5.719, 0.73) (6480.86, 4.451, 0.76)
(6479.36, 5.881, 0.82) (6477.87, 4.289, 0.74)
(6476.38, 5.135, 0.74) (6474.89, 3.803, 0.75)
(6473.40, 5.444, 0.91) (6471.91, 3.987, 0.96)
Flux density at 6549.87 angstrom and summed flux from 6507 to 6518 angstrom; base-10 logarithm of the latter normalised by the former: 0.80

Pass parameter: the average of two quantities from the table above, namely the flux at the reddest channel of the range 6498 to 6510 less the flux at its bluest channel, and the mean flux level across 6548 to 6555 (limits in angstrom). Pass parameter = 2.7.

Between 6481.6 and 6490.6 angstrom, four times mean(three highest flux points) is 22.6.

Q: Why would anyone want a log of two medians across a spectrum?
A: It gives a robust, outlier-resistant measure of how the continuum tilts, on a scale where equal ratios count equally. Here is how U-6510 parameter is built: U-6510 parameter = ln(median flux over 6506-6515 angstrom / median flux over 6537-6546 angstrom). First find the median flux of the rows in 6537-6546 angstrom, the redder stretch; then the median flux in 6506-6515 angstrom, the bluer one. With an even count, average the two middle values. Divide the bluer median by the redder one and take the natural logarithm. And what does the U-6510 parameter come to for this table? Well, 0.14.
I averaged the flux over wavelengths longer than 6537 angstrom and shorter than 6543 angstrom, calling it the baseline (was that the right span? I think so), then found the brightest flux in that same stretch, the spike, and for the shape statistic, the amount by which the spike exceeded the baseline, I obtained 0.65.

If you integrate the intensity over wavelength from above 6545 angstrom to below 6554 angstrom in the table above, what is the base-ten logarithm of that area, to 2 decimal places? 1.65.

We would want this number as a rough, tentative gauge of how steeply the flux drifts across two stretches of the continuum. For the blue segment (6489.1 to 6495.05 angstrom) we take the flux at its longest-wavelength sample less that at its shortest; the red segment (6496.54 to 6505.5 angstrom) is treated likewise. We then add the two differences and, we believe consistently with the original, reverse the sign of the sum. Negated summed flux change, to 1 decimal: 1.4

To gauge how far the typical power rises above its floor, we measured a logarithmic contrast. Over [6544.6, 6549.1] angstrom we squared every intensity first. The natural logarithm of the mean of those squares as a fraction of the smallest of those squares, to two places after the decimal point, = 0.64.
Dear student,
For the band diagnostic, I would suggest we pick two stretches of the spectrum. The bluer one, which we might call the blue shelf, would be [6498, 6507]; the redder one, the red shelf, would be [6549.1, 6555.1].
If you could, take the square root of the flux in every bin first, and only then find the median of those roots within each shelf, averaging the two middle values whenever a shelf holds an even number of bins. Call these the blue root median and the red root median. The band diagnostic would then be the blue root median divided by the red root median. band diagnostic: 0.93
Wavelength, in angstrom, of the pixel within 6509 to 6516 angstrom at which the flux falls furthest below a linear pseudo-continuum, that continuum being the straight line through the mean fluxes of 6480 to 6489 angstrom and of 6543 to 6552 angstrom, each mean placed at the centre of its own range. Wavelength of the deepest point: 6515.27 angstrom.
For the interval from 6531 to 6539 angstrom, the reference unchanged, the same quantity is 6537.81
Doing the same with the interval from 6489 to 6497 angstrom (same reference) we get 6494.30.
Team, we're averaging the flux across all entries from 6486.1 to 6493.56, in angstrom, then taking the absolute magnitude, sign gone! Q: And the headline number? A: 5.19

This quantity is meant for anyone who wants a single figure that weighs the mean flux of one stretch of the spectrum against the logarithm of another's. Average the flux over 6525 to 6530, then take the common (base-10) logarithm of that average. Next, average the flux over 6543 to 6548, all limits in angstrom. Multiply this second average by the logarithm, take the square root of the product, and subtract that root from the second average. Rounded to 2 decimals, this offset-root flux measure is 2.93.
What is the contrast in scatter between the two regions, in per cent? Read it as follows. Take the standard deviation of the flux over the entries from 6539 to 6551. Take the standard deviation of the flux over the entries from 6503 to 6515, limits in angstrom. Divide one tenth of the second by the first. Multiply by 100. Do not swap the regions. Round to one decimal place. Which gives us 8.6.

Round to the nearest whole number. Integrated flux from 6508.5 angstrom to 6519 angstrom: 51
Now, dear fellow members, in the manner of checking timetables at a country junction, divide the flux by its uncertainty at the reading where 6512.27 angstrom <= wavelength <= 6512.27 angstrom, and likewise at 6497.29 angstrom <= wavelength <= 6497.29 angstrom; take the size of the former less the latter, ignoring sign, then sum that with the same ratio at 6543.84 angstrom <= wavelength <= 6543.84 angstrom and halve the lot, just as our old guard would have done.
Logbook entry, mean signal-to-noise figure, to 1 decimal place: 3.0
